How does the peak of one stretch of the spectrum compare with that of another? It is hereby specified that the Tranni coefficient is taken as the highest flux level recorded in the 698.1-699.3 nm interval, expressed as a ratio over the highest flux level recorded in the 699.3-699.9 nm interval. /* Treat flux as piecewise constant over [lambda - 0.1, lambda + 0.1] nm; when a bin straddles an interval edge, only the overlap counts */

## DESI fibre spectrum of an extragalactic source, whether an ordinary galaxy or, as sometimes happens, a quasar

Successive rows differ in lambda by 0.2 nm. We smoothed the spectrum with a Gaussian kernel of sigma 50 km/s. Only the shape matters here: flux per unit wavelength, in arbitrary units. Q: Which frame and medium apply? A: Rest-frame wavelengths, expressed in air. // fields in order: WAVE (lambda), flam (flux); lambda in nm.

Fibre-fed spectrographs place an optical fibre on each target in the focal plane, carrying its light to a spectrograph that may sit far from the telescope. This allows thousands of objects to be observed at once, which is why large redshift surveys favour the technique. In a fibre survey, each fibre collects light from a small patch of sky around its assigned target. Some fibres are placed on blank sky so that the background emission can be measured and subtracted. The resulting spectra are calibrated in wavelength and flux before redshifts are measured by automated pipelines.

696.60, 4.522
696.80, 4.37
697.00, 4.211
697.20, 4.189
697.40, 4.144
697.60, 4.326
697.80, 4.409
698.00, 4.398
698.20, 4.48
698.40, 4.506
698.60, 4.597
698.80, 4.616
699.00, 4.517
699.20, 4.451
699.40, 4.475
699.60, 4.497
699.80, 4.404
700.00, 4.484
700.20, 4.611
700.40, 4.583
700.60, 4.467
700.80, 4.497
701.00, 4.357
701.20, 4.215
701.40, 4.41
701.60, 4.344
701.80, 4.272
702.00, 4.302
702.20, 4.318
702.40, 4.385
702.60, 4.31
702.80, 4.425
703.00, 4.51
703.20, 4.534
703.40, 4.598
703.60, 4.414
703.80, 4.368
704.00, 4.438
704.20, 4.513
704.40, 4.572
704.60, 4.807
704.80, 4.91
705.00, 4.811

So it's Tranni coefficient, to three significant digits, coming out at 1.03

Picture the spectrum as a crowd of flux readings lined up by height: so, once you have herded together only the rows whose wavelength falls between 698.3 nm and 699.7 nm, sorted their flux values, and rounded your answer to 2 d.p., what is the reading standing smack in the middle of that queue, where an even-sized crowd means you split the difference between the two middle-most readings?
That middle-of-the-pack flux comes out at 4.51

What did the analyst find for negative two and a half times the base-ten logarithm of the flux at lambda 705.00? -1.71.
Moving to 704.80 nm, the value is -1.73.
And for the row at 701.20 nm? -1.56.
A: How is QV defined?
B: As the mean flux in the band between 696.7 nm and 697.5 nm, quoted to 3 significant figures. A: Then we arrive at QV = 4.23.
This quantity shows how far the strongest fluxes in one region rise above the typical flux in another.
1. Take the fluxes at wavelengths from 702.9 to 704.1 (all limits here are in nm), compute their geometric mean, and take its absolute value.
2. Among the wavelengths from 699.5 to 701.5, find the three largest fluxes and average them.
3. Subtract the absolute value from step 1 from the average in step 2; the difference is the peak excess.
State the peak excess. 0.09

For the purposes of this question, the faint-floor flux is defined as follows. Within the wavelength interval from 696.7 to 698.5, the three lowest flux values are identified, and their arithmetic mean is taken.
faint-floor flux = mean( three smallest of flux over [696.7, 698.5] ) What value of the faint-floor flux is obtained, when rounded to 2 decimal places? 4.18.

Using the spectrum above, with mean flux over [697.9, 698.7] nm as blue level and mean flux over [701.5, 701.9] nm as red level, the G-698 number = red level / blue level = 0.96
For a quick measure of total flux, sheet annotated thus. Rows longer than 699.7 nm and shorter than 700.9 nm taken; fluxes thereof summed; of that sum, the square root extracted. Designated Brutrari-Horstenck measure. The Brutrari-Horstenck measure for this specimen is 5.20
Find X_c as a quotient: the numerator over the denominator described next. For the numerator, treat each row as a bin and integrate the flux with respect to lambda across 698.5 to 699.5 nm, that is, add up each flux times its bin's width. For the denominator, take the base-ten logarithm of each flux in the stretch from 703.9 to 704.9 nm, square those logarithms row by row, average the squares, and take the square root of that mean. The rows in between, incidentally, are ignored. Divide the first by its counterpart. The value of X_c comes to 6.8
